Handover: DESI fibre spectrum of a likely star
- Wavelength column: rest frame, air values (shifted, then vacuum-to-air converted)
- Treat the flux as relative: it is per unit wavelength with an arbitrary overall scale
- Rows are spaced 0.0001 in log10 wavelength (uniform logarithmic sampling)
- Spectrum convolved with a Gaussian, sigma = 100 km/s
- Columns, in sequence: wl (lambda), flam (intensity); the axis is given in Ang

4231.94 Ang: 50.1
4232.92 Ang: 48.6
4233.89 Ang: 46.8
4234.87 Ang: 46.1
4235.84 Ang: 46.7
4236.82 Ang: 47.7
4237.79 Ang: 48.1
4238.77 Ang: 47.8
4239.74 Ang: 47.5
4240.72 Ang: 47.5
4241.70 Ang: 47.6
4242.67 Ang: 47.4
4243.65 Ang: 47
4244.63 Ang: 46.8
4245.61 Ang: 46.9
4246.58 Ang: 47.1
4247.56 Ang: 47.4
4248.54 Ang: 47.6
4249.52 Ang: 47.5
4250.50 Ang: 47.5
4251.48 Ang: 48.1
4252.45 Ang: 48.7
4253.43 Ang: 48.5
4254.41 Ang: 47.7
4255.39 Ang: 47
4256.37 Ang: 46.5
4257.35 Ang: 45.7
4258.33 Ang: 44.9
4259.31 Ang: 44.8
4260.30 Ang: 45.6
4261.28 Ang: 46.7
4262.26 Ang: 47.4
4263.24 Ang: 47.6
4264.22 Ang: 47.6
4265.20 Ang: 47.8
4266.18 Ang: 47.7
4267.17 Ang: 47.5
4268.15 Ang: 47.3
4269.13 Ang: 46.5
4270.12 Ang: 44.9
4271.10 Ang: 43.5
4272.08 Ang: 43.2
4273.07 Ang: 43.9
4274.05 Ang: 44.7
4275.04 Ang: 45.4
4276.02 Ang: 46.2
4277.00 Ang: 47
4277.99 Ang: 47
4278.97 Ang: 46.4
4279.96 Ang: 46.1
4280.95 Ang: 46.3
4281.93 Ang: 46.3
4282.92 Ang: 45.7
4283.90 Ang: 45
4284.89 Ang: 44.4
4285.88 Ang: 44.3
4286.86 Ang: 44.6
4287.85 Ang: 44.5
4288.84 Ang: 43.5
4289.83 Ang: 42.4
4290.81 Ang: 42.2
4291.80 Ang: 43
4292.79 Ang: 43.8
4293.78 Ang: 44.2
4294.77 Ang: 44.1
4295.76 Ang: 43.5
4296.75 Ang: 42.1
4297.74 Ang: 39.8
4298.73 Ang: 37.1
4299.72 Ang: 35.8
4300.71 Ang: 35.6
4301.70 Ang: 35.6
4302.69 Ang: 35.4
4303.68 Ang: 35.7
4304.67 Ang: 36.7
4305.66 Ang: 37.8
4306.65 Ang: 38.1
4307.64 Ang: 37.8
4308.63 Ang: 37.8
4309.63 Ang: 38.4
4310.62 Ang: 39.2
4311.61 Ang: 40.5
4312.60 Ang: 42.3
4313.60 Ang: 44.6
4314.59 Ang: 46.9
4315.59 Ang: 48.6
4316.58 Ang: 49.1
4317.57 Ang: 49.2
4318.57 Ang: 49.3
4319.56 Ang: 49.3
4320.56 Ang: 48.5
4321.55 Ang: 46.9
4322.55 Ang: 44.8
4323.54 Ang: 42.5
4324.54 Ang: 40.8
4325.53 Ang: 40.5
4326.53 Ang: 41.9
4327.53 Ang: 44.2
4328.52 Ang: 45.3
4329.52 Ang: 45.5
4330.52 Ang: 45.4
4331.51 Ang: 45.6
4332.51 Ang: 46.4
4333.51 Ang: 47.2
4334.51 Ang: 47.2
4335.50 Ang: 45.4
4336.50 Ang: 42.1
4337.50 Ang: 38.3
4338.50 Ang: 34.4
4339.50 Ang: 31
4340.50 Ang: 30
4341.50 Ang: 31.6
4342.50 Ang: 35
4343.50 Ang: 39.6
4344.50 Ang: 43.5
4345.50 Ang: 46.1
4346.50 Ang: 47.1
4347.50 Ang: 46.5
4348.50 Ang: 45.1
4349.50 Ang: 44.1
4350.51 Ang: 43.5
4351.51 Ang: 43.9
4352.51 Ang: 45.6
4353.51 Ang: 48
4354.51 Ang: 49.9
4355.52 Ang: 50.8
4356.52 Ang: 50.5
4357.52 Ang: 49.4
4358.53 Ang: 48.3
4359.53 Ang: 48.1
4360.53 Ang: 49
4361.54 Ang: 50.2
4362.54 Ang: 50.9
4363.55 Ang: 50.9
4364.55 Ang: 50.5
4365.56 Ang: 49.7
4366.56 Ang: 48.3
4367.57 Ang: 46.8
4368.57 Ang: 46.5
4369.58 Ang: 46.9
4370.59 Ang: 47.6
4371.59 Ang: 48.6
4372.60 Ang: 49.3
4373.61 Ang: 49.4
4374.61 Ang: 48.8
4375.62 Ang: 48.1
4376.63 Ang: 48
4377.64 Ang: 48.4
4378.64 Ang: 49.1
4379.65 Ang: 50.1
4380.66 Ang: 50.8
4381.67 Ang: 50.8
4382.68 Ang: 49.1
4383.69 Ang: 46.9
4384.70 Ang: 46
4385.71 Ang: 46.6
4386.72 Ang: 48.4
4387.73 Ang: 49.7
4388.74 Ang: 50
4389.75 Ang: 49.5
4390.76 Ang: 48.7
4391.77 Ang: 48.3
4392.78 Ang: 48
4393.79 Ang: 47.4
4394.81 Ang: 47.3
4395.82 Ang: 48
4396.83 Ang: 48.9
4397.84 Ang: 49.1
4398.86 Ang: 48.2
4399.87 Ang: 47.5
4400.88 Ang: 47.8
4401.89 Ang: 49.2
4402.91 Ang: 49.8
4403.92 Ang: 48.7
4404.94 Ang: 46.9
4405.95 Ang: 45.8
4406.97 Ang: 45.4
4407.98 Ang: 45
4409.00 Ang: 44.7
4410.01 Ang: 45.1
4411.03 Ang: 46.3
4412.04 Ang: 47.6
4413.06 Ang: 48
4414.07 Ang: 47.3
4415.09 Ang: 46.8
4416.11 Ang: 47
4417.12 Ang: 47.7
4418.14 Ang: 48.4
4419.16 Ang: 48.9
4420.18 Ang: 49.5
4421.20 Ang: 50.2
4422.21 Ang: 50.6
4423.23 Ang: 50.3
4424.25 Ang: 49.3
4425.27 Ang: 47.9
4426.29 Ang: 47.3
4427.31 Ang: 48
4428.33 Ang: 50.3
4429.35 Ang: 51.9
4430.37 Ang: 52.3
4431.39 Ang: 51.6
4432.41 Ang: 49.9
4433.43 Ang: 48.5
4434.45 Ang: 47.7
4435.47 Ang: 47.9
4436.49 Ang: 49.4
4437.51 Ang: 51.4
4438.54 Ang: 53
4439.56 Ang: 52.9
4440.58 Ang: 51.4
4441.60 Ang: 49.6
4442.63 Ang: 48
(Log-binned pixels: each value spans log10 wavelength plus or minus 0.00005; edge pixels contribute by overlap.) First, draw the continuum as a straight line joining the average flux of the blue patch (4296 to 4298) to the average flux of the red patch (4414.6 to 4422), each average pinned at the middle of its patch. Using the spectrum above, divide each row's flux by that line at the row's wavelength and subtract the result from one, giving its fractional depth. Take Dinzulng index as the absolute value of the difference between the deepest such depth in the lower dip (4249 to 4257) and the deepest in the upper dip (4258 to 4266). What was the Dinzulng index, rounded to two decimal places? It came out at 0.05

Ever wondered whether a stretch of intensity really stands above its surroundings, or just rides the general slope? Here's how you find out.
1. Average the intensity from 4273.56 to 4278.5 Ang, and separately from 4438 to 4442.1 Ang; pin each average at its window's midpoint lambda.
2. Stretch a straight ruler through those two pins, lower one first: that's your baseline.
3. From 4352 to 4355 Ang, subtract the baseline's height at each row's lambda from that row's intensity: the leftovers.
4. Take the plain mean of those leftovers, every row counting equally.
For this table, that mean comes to -1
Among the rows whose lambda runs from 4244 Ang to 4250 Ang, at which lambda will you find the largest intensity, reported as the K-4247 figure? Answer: 4248.54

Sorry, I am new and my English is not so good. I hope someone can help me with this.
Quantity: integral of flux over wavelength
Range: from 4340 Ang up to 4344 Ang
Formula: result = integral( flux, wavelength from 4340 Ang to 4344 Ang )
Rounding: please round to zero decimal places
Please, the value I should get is 136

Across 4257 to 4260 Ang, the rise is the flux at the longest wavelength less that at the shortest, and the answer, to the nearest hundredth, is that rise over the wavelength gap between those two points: -0.46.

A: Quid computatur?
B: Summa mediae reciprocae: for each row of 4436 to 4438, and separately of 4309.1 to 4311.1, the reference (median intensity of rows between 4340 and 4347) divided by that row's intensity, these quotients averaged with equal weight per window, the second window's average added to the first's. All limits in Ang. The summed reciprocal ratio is 1.81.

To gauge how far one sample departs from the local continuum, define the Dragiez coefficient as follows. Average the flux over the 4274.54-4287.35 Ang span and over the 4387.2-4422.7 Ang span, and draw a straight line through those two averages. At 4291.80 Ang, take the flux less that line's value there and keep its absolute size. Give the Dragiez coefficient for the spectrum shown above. 2.9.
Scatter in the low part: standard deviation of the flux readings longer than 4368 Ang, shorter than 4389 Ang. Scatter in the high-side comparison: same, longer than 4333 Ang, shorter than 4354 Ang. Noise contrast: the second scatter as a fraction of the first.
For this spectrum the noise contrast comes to 4.2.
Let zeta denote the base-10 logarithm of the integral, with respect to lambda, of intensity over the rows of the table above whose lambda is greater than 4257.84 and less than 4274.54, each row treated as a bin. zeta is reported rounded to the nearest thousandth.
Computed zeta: 2.885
